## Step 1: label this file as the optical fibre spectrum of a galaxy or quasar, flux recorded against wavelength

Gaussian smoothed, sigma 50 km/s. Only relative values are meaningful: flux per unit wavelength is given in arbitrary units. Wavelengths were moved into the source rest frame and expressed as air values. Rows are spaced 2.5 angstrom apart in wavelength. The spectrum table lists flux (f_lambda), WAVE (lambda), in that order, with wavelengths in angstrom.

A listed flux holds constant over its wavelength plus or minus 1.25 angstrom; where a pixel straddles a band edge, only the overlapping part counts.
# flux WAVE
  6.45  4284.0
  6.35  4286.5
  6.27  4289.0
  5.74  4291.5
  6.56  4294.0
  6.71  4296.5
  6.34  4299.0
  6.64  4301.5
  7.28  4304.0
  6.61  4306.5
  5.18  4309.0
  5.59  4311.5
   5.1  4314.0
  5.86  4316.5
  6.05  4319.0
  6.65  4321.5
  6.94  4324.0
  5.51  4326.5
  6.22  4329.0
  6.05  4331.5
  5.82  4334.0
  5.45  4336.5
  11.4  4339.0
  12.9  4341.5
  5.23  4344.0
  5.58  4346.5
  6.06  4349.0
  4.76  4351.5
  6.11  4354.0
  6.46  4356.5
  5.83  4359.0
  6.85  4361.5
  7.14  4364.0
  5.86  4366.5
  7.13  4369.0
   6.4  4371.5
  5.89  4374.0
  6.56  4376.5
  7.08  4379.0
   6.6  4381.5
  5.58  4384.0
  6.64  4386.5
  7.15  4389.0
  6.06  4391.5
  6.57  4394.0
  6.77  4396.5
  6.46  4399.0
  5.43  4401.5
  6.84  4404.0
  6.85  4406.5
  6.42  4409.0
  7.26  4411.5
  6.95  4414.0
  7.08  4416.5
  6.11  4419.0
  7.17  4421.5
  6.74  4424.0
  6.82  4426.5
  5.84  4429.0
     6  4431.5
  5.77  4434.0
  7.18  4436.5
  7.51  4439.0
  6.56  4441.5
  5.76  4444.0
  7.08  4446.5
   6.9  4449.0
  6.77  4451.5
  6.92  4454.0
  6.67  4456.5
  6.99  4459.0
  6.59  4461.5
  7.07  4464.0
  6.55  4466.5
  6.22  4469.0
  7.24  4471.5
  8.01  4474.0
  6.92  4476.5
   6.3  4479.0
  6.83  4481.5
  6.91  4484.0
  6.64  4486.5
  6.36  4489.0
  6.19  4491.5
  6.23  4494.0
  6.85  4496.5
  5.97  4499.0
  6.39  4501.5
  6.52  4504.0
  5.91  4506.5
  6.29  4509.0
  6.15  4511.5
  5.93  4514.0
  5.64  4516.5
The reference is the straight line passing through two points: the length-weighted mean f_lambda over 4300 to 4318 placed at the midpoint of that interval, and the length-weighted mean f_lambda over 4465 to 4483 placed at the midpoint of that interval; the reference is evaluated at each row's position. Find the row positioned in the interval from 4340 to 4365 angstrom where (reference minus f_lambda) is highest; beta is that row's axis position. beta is 4351.5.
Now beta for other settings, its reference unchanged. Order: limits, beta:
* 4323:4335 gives 4326.5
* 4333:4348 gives 4344.0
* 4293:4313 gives 4309.0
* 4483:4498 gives 4491.5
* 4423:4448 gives 4444.0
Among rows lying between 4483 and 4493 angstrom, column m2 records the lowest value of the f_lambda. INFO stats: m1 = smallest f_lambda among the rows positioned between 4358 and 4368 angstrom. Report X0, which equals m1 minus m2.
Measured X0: -0.4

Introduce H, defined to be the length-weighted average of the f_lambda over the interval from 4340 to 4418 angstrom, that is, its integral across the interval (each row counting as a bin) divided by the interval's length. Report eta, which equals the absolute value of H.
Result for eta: 6.61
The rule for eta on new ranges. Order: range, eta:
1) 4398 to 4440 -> 6.61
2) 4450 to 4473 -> 6.79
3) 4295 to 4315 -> 6.20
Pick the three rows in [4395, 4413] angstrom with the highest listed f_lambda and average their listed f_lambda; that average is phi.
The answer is 6.98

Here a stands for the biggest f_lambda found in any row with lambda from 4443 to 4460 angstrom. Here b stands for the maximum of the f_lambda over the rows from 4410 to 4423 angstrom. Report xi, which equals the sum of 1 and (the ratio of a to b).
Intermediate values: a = 7.08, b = 7.26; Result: 1.98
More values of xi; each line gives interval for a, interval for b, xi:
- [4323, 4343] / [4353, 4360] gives 3.00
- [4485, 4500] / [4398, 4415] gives 1.94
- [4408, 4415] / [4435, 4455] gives 1.97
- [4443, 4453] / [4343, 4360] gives 2.10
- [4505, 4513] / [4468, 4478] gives 1.79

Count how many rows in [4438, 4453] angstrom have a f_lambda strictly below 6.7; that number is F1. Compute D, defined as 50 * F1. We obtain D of 100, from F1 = 2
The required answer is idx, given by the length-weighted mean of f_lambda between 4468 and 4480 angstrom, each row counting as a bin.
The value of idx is 7.0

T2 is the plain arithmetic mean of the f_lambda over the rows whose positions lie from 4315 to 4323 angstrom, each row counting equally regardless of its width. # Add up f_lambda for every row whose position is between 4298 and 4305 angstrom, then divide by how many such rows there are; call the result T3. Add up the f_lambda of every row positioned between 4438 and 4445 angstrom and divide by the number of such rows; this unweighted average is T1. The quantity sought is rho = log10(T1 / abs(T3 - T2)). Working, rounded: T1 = 6.61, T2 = 6.2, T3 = 6.8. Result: 1.07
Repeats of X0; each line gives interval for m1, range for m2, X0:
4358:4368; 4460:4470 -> -0.4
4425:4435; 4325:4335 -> 0.3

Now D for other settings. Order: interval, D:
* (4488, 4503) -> 250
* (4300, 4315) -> 250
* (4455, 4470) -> 200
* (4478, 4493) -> 200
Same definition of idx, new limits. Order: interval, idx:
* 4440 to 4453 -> 6.6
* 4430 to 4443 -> 6.6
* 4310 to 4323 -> 5.9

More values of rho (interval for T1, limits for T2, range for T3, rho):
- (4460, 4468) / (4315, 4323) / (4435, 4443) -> 0.88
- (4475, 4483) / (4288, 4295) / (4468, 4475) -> 0.84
